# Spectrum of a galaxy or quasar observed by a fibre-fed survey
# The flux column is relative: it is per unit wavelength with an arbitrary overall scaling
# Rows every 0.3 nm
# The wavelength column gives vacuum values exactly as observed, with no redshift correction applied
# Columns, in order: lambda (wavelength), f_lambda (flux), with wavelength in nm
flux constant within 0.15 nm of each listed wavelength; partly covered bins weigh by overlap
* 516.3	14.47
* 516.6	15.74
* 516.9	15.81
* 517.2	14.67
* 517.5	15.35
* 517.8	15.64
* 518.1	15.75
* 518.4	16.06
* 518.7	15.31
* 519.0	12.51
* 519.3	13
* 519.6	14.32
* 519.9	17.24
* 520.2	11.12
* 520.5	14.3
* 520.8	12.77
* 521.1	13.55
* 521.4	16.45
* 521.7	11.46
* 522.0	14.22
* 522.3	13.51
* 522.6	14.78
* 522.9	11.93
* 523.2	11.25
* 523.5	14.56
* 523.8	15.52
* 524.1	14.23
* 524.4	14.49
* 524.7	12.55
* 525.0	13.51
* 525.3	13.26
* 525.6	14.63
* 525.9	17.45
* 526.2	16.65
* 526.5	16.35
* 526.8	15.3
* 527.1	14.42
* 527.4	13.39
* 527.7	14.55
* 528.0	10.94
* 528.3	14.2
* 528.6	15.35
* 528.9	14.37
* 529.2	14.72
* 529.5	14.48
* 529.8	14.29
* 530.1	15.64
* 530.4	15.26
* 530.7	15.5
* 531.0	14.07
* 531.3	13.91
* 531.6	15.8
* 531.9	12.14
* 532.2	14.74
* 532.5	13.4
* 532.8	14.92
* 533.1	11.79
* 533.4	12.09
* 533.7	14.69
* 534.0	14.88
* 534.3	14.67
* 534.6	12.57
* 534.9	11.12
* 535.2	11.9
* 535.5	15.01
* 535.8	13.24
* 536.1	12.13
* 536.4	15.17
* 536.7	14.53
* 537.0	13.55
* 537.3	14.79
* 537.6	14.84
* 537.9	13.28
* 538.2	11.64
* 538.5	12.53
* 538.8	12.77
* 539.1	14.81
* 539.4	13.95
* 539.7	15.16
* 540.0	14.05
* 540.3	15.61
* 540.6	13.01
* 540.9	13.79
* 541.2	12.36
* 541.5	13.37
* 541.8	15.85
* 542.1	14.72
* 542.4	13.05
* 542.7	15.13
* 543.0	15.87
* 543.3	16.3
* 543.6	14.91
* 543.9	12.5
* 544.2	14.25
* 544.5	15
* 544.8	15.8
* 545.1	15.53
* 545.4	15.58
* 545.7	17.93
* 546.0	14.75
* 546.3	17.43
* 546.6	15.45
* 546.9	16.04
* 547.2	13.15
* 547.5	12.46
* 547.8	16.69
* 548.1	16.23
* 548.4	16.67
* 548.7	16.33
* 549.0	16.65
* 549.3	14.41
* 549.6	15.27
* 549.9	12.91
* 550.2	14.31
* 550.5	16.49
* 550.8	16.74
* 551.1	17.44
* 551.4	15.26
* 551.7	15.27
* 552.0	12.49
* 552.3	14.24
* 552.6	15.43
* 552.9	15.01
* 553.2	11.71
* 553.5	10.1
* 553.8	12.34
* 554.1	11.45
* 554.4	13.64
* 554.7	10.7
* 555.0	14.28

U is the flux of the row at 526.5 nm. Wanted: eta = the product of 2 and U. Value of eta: 32.7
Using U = 16.35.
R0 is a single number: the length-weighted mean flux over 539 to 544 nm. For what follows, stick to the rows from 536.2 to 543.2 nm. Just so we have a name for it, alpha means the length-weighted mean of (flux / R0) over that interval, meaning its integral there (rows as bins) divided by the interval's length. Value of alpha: 0.98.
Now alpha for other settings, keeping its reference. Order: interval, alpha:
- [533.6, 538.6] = 0.94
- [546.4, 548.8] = 1.07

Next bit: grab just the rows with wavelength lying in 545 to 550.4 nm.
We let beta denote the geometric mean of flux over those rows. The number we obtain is 15.4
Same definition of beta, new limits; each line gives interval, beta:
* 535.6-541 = 13.8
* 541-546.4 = 14.9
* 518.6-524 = 13.7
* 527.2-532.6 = 14.2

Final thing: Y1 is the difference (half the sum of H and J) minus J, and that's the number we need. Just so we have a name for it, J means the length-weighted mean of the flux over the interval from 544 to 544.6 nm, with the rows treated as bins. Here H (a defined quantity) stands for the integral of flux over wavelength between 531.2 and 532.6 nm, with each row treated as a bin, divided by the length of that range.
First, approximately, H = 14.0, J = 14.4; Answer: -0.20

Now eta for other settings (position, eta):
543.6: 29.8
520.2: 22.2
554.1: 22.9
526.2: 33.3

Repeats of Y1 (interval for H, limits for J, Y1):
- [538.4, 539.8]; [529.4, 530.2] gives -0.46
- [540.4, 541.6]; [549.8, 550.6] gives -0.66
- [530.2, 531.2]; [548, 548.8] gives -0.75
